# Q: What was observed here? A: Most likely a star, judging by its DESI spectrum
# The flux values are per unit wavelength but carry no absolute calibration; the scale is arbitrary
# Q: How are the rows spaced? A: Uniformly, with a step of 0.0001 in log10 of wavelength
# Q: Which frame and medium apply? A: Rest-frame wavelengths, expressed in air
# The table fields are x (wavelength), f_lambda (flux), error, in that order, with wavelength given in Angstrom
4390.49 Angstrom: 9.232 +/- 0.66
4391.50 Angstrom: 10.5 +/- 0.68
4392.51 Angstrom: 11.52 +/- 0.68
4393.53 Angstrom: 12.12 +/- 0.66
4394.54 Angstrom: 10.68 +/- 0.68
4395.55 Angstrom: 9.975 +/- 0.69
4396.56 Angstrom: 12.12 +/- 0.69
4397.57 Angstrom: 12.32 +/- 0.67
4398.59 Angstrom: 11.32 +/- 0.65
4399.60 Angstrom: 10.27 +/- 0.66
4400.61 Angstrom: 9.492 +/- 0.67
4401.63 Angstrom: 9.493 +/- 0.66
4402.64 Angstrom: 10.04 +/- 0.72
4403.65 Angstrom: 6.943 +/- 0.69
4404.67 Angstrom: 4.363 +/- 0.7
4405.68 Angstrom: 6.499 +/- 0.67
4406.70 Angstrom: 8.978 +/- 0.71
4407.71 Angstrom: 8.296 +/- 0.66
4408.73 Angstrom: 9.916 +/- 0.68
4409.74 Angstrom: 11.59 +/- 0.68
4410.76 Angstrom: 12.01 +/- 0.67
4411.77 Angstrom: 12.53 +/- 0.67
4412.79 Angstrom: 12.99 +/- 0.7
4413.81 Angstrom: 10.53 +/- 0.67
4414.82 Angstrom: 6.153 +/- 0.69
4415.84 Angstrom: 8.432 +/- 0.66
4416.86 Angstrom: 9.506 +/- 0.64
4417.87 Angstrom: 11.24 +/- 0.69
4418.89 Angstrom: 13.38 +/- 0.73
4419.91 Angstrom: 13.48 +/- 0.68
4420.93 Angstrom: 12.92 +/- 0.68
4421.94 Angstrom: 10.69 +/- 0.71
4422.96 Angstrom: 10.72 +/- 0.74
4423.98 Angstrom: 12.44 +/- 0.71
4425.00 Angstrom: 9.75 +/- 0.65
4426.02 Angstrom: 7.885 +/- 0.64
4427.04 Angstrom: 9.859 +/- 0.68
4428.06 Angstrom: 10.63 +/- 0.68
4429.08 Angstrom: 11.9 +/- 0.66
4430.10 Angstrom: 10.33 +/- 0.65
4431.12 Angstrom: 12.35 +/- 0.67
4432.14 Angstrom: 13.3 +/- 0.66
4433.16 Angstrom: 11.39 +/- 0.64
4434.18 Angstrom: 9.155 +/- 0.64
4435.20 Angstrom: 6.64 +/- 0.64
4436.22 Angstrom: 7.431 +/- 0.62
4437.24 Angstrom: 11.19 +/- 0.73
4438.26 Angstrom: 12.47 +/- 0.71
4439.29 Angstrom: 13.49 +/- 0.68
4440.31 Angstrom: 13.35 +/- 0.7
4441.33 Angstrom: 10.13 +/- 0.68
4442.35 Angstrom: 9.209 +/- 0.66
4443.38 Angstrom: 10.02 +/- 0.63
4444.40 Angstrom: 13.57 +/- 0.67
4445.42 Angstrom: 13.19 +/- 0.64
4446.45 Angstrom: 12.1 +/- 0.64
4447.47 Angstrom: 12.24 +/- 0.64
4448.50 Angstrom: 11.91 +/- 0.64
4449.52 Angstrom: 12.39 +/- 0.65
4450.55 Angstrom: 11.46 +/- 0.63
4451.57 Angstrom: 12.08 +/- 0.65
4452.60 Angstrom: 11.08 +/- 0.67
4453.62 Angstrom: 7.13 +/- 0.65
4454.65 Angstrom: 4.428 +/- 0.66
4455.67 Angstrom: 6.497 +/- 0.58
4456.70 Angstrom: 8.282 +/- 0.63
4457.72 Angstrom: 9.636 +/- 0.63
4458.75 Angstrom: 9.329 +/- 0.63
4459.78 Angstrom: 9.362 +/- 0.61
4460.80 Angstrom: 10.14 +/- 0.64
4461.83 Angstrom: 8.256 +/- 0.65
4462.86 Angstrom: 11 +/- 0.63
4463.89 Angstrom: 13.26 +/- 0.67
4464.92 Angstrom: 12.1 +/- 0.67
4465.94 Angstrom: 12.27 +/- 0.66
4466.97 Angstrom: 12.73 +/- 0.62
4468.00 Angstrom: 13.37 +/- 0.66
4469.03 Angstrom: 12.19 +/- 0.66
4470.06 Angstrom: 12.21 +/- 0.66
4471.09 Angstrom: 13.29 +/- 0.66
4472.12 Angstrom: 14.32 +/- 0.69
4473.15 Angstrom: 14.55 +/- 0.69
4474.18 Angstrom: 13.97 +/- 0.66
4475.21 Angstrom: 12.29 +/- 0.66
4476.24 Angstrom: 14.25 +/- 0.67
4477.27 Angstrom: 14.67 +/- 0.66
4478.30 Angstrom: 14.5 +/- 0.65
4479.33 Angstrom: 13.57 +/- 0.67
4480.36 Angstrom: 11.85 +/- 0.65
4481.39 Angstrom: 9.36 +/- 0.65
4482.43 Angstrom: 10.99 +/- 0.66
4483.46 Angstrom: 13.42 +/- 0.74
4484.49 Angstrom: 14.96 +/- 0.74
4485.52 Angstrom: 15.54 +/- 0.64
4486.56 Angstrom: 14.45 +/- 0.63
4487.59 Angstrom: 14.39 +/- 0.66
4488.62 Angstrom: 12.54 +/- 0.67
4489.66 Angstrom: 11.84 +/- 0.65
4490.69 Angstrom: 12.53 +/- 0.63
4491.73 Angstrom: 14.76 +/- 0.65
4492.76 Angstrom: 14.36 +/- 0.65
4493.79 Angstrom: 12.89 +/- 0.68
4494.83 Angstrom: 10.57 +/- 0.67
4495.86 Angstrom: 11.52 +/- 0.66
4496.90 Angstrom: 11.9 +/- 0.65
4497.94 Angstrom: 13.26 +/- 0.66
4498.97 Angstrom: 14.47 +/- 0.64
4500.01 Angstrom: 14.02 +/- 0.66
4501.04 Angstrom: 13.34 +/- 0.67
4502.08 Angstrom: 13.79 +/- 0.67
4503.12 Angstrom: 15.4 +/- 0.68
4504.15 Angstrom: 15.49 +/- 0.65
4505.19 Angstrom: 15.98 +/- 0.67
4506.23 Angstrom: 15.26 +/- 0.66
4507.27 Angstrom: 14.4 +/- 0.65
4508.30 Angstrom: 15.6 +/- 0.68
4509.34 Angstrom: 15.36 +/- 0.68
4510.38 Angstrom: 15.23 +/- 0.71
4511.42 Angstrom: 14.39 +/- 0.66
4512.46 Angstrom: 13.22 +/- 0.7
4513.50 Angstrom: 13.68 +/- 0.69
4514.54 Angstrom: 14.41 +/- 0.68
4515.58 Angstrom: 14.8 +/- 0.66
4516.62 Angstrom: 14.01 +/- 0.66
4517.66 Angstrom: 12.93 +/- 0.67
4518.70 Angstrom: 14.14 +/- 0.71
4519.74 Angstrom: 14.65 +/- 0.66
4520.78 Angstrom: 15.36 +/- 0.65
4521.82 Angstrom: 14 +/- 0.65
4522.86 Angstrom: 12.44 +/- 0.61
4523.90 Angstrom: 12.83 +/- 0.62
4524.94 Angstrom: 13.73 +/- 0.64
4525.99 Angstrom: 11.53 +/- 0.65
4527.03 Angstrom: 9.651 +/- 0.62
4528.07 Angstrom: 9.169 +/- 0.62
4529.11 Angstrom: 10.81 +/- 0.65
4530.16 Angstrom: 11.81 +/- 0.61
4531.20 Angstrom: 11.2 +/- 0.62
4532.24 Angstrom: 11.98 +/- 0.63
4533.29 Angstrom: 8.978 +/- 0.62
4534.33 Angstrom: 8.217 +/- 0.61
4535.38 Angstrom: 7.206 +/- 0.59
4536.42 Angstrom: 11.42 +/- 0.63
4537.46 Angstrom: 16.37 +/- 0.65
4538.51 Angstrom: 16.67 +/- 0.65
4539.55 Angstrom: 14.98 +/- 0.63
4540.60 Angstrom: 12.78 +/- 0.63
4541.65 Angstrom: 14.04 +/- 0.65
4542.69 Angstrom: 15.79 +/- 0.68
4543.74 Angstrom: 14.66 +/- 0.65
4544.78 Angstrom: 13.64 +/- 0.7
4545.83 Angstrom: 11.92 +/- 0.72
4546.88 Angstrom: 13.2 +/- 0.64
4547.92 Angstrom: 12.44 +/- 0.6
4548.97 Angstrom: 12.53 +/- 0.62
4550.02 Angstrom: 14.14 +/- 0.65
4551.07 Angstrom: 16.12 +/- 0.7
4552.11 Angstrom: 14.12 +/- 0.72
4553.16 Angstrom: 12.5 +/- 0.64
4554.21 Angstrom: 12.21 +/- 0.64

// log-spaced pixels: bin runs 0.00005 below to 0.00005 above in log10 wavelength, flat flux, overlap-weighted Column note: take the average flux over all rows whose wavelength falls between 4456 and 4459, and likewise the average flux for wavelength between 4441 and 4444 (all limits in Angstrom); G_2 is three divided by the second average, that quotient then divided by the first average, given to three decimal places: 0.034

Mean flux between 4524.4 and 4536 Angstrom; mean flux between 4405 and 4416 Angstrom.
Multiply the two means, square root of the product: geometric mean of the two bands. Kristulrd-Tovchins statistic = 10.1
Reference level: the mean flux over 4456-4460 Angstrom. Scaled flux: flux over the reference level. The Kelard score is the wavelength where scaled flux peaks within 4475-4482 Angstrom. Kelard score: 4477.27 Angstrom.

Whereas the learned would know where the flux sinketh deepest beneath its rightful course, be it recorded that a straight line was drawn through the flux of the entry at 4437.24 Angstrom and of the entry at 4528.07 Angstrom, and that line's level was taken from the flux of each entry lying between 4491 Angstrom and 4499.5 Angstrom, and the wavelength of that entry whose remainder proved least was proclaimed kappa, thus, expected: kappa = 4494.83 Angstrom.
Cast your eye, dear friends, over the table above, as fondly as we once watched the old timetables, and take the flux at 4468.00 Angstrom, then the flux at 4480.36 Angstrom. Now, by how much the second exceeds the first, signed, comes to -2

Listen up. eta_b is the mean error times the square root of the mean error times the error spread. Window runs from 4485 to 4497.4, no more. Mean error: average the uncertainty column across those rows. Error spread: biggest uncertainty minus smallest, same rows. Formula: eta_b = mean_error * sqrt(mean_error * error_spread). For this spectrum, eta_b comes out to 0.12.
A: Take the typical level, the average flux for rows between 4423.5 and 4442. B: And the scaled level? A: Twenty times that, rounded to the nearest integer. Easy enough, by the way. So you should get 215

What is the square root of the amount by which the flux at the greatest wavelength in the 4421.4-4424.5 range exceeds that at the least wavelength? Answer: 1.32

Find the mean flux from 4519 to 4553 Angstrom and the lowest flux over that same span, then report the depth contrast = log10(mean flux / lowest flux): 0.25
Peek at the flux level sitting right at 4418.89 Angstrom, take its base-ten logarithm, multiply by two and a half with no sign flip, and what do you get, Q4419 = 2.82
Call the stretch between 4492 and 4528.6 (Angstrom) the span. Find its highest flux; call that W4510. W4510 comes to 15.98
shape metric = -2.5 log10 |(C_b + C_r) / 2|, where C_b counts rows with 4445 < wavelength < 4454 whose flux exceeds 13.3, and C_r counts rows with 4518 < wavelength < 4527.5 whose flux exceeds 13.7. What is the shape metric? -0.99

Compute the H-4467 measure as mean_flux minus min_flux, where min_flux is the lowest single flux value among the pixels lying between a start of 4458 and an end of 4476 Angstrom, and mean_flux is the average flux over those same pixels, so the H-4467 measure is 3.8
